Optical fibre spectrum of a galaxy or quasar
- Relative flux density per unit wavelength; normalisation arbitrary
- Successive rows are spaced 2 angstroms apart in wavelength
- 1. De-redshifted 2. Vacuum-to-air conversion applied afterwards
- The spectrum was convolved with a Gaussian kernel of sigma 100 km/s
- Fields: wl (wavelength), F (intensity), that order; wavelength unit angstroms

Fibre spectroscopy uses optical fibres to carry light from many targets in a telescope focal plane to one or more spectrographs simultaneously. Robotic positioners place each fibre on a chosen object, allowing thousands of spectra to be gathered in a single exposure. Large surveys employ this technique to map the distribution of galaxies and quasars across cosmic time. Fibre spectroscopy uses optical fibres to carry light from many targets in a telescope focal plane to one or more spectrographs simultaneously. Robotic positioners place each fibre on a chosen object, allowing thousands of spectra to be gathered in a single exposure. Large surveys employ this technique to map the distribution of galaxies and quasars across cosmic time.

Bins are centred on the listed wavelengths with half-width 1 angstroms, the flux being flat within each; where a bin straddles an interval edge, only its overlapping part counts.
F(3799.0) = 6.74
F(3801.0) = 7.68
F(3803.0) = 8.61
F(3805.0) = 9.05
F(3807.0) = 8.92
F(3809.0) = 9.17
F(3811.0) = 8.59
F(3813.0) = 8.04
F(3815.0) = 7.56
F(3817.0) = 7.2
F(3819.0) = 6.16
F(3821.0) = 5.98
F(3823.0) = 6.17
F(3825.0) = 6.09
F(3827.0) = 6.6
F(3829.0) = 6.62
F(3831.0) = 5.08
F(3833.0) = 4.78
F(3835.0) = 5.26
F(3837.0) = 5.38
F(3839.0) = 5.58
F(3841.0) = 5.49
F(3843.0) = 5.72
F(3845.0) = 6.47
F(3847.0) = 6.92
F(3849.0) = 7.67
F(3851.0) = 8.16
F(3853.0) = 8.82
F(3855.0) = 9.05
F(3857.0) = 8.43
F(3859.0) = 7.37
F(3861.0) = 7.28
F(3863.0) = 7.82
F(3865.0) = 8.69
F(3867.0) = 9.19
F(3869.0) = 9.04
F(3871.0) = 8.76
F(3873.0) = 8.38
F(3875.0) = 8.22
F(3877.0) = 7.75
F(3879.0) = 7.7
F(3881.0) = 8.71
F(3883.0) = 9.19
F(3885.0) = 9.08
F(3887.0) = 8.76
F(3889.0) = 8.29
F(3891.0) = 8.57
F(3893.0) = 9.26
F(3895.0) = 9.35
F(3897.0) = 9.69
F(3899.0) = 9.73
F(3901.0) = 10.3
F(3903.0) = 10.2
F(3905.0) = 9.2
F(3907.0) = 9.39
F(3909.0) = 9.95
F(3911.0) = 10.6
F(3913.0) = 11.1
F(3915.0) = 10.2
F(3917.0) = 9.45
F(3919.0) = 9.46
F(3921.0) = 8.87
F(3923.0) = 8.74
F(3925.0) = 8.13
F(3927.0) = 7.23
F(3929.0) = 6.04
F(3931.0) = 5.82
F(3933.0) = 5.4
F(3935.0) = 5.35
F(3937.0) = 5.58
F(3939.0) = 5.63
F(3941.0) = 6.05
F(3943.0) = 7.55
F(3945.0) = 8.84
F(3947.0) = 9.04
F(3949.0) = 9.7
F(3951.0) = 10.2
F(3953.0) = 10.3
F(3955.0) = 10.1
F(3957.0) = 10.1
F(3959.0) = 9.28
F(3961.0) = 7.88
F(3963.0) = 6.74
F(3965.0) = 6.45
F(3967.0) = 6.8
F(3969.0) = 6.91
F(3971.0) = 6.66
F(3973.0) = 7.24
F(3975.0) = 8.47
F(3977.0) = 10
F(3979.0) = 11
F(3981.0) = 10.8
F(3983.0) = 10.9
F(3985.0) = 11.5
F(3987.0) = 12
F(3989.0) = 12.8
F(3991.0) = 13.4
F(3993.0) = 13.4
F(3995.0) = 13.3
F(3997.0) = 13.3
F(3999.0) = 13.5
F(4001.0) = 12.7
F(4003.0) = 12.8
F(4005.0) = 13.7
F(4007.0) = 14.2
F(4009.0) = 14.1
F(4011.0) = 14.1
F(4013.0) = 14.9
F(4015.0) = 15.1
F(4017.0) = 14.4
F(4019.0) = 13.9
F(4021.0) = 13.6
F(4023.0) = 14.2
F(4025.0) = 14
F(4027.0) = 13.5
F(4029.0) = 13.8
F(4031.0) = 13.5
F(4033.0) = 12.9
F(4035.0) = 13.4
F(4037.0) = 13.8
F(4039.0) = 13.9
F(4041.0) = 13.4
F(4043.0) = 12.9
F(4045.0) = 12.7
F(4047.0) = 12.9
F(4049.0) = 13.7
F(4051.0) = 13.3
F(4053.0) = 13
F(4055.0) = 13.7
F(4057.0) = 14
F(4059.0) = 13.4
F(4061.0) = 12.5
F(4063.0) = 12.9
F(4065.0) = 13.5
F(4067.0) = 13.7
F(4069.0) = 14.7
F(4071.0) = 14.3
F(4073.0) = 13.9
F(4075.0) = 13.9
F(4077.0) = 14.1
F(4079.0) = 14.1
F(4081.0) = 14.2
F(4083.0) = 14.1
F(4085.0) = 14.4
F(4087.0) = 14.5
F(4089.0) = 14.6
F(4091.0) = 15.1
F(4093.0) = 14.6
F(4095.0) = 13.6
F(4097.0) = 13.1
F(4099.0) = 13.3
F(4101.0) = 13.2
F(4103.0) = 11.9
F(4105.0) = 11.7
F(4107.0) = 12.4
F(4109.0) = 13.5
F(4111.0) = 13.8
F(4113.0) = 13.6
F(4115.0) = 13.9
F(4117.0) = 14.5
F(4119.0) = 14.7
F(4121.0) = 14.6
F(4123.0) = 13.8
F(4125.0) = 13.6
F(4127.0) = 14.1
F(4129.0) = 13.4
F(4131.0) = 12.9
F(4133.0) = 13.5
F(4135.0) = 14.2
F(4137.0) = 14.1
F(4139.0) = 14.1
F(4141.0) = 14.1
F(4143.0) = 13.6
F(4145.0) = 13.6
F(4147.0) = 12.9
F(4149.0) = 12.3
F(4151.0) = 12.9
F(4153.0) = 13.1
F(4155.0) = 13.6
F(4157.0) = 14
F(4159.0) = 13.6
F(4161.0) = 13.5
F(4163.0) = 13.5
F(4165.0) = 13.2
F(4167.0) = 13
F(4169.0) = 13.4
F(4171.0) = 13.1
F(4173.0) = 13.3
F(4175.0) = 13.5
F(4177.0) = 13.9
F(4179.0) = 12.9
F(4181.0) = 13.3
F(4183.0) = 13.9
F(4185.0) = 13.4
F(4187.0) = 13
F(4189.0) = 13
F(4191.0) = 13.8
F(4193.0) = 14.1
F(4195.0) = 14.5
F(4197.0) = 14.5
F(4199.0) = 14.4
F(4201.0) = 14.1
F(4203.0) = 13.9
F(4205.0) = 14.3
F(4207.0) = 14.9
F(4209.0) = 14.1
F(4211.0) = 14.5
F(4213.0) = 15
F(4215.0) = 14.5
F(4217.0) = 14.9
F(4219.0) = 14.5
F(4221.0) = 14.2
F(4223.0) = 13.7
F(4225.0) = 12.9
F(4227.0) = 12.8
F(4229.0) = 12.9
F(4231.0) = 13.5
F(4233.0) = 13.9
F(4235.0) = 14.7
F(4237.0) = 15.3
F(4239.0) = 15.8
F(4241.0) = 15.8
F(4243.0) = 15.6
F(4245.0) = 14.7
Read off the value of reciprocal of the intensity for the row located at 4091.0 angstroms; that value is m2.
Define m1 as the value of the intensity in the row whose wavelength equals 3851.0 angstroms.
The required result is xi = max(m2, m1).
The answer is 8.2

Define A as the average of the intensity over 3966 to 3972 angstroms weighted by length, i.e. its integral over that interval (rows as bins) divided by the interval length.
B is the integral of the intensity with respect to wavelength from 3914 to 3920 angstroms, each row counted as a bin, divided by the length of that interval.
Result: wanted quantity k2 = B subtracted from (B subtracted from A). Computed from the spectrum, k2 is -12.6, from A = 6.8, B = 9.7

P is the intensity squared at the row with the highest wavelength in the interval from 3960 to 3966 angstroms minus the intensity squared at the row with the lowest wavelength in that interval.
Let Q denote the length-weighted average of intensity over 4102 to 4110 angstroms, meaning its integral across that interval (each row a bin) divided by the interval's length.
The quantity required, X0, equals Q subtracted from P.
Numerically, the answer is -33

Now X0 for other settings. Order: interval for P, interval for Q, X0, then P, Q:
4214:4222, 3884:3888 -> -18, -9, 9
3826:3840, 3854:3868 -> -21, -12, 8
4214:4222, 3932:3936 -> -14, -9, 5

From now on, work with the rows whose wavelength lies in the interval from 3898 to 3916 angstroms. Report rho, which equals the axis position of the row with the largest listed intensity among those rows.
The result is 3913.0 angstroms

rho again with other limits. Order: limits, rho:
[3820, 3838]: 3829.0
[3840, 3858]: 3855.0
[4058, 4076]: 4069.0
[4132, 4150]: 4135.0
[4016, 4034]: 4017.0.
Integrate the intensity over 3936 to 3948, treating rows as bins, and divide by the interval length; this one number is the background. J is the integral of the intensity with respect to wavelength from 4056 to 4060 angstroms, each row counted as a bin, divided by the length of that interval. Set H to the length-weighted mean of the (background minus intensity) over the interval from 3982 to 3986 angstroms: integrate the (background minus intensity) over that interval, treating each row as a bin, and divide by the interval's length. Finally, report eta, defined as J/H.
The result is -3.4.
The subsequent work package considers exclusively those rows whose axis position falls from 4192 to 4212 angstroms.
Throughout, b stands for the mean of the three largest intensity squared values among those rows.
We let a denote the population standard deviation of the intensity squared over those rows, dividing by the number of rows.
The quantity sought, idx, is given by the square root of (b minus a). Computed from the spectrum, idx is 14.4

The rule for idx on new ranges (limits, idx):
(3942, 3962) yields 9.3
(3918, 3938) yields 7.7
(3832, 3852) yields 6.6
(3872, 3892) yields 8.6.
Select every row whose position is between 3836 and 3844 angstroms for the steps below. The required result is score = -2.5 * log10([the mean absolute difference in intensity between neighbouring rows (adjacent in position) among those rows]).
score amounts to 1.9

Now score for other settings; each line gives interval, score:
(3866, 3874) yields 1.4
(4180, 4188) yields 0.8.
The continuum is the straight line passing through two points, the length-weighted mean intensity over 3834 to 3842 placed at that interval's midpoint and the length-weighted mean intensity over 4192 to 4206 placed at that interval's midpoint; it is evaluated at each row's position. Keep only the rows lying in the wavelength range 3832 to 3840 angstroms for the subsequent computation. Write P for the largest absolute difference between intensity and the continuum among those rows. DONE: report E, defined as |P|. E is 0.5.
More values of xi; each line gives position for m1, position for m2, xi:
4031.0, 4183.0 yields 13.5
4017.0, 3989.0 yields 14.4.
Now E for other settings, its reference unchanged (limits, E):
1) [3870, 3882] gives 2.5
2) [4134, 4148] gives 1.5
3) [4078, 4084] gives 2.8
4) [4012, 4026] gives 5.3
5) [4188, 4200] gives 1.0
